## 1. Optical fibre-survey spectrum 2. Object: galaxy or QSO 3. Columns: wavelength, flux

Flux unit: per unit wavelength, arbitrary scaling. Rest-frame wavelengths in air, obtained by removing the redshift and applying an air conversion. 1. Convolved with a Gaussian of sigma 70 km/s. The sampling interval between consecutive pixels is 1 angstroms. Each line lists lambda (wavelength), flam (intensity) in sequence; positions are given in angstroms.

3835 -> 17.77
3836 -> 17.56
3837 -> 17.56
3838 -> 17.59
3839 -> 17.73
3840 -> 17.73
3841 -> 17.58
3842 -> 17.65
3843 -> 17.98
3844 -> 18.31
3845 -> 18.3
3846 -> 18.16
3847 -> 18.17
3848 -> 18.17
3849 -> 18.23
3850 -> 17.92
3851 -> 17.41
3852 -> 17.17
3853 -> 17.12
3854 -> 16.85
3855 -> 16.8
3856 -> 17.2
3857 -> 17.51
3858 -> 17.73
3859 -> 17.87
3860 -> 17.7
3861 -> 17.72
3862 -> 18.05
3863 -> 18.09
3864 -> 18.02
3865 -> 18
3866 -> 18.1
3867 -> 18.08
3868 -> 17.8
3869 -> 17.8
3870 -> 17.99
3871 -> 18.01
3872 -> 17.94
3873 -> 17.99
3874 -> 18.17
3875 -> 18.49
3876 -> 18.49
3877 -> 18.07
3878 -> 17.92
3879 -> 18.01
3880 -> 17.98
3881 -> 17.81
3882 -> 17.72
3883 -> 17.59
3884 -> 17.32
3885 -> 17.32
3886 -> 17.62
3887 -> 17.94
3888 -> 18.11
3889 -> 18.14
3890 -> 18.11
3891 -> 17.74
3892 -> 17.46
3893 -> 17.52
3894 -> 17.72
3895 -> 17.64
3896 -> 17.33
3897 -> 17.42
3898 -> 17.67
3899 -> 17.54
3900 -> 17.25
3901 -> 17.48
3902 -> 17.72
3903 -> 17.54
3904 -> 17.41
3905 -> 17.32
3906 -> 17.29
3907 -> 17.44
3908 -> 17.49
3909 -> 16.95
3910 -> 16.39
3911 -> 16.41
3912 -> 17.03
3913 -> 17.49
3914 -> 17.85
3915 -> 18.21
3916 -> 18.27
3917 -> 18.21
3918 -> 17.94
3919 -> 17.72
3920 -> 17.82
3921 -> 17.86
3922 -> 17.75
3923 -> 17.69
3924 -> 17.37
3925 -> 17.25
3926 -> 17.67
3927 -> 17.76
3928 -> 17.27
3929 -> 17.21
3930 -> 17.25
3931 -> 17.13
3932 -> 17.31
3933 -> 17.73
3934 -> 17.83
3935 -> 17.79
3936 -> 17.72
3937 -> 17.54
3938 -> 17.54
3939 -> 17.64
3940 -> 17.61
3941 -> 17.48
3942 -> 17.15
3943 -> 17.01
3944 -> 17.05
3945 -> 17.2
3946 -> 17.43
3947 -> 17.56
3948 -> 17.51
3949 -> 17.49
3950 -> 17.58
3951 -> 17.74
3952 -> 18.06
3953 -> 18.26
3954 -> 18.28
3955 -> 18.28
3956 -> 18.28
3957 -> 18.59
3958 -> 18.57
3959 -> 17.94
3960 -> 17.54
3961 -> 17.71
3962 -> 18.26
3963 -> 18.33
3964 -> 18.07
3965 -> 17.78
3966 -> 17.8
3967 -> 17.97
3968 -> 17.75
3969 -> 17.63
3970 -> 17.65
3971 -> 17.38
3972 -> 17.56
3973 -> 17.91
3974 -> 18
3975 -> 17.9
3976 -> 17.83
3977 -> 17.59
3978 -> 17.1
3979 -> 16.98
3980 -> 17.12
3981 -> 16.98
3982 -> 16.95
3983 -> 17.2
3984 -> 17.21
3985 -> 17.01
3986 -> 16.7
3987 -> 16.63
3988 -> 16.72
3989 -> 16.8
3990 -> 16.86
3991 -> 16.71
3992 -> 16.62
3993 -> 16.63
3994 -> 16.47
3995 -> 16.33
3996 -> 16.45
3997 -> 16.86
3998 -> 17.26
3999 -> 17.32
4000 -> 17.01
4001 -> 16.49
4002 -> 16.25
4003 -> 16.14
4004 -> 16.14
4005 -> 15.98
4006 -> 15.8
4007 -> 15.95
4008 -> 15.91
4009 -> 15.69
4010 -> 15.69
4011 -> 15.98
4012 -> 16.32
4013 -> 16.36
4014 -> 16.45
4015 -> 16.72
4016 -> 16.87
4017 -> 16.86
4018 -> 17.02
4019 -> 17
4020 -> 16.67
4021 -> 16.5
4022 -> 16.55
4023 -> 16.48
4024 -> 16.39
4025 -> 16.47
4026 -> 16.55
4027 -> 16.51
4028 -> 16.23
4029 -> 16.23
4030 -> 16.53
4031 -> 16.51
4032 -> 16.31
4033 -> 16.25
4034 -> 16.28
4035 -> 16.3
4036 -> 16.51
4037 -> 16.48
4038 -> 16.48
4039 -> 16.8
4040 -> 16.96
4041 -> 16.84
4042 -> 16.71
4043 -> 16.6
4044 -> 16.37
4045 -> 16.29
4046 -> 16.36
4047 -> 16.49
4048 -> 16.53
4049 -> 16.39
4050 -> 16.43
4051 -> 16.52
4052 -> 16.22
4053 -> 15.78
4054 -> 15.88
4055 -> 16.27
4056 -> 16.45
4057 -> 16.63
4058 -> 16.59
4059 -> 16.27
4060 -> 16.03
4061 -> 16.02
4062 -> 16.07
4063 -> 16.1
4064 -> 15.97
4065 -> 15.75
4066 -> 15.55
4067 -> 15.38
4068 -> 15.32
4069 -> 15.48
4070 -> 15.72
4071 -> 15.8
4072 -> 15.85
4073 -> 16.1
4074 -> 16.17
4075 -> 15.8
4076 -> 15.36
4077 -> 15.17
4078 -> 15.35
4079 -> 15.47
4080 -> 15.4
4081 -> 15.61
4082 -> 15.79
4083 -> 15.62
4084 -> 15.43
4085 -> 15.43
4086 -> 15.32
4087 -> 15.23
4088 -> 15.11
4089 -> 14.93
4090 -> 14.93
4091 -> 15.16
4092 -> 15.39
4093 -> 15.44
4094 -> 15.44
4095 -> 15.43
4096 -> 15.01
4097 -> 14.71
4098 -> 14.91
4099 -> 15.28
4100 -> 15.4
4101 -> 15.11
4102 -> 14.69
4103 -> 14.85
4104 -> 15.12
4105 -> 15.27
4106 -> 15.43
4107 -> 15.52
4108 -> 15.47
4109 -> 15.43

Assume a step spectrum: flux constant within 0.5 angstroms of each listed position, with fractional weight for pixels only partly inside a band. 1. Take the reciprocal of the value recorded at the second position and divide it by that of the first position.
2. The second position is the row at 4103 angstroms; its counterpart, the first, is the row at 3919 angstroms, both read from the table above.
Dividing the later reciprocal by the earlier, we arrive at 1.193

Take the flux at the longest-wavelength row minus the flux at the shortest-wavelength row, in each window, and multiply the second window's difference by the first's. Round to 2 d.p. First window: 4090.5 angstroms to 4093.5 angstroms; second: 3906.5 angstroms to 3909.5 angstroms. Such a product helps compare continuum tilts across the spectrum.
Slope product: -0.14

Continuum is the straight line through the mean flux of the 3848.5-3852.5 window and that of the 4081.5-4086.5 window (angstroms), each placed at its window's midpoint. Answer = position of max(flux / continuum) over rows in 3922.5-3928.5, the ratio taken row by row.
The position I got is 3927 angstroms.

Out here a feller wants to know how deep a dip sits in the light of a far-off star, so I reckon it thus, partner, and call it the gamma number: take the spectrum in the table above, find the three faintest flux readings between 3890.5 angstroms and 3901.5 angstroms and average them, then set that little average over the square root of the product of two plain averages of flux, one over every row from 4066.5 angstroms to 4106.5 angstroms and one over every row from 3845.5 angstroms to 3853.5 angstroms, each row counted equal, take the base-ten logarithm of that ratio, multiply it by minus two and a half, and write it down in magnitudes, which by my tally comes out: -0.051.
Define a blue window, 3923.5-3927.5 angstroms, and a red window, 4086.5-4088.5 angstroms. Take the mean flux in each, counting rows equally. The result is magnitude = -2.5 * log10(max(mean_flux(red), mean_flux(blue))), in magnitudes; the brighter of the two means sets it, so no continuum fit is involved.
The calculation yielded -3.11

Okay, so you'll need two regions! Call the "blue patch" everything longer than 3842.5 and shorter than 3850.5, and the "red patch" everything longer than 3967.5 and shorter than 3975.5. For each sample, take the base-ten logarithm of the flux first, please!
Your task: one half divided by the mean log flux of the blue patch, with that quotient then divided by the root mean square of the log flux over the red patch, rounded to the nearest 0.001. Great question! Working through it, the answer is 0.318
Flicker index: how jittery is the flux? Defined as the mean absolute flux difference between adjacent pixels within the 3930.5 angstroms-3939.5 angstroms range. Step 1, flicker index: 0.14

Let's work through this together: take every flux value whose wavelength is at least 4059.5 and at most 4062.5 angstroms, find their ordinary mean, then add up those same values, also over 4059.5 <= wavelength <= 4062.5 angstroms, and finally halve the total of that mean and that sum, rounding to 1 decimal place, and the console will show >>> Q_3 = 32.1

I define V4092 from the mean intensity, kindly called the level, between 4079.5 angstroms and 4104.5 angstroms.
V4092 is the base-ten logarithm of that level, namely 1.18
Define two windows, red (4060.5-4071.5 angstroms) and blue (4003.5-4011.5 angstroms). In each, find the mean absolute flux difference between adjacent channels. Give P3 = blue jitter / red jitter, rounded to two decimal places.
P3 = 1.11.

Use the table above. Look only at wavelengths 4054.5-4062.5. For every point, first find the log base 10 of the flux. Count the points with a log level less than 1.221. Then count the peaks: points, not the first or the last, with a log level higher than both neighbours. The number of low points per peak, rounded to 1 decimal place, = 8.0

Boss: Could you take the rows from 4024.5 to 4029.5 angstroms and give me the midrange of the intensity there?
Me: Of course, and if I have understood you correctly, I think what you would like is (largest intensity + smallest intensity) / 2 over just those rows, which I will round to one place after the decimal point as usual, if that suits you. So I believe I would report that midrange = 16.4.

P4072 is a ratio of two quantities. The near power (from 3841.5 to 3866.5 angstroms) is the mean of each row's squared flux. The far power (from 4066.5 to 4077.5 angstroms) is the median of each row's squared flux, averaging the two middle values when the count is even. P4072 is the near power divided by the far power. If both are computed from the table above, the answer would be 1.28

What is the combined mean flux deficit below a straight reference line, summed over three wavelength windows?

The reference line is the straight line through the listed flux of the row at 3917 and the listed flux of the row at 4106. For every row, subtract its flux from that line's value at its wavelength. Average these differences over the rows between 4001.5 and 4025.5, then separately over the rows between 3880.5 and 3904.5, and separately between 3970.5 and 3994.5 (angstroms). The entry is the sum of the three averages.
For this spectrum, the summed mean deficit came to 1.52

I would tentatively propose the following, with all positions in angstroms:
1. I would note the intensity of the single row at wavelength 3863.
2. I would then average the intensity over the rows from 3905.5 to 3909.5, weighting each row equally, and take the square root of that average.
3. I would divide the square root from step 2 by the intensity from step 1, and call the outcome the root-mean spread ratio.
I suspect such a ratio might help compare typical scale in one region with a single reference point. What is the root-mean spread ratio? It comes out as 0.230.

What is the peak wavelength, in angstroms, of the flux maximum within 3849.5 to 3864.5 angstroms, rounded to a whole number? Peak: 3863 angstroms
